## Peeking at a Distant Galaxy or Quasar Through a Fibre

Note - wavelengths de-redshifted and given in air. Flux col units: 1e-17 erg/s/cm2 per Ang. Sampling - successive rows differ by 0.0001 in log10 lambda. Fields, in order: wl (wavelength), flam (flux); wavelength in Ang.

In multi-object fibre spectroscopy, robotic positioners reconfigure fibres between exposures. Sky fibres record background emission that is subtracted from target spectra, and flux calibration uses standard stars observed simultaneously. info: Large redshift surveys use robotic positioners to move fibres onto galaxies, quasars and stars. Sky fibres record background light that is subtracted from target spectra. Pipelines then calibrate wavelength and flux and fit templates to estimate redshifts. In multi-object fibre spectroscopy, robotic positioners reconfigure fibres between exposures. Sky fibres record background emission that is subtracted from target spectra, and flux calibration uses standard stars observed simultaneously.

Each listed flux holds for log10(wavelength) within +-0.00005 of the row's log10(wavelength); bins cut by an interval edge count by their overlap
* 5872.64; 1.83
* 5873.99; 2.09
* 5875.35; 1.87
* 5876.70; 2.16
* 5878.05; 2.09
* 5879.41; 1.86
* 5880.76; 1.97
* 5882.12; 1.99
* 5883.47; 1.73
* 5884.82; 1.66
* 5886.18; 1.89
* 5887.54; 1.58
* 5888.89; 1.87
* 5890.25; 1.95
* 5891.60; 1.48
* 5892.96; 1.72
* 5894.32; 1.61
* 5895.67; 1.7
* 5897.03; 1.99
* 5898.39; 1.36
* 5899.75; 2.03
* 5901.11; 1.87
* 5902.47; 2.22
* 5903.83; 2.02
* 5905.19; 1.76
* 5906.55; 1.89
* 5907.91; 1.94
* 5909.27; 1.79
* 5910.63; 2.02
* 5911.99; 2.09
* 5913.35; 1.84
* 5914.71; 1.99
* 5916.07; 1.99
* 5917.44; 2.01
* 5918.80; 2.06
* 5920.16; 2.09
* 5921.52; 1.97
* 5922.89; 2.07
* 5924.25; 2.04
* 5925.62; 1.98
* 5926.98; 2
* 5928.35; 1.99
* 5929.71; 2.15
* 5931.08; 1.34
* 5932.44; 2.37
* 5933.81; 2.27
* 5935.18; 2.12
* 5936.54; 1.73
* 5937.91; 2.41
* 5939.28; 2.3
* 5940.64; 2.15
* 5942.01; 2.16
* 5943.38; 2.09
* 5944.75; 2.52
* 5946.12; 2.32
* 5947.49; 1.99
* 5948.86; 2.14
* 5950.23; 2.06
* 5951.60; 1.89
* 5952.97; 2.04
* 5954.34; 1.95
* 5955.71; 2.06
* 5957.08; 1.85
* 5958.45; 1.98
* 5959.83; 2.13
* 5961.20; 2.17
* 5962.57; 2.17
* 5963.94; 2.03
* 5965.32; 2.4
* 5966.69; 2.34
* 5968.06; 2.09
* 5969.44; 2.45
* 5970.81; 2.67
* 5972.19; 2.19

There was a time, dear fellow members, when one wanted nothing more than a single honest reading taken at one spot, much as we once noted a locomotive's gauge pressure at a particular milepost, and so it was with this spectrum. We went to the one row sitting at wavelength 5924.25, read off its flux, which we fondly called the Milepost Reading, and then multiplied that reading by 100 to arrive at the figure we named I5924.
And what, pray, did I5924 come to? 204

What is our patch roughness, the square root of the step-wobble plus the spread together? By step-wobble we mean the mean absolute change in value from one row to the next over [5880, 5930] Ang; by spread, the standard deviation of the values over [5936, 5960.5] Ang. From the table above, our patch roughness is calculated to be 0.61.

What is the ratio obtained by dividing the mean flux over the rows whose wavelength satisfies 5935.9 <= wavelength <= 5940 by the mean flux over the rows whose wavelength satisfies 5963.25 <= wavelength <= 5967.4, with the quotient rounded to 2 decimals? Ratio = 0.95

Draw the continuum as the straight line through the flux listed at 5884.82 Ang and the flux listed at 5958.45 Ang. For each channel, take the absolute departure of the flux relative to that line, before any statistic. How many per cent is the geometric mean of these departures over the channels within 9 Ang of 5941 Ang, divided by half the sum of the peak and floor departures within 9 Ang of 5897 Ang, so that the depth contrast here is 111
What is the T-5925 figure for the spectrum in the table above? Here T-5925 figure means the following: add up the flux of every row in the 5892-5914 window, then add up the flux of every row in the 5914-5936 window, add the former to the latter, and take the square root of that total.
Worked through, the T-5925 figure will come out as 7.89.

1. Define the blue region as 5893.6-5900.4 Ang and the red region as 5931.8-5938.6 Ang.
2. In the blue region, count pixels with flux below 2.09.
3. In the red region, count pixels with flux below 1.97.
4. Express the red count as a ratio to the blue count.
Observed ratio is 0.2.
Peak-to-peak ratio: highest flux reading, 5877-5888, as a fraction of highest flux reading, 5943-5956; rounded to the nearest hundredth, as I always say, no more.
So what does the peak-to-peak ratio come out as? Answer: 0.83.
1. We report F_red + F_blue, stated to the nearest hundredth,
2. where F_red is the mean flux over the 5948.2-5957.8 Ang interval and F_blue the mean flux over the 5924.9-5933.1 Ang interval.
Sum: 3.97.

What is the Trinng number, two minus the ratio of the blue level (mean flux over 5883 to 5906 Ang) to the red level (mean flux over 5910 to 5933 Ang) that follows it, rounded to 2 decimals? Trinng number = 1.10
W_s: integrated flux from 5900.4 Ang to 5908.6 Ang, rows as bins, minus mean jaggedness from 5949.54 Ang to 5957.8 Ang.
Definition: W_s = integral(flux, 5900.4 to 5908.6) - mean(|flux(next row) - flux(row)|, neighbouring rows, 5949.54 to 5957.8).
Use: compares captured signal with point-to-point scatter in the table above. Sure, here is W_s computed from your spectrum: 15.8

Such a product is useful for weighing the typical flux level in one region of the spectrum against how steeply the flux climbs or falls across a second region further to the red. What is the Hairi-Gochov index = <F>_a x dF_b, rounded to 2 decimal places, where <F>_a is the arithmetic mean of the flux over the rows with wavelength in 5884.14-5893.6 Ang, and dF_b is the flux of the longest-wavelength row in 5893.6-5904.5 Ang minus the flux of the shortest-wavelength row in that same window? 0.71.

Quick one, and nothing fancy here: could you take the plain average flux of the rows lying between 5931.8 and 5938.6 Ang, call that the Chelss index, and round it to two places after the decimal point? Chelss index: 2.18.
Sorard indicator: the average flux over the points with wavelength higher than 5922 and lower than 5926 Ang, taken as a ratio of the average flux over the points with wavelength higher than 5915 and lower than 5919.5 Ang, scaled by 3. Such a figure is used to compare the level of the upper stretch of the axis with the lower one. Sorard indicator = 3.01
